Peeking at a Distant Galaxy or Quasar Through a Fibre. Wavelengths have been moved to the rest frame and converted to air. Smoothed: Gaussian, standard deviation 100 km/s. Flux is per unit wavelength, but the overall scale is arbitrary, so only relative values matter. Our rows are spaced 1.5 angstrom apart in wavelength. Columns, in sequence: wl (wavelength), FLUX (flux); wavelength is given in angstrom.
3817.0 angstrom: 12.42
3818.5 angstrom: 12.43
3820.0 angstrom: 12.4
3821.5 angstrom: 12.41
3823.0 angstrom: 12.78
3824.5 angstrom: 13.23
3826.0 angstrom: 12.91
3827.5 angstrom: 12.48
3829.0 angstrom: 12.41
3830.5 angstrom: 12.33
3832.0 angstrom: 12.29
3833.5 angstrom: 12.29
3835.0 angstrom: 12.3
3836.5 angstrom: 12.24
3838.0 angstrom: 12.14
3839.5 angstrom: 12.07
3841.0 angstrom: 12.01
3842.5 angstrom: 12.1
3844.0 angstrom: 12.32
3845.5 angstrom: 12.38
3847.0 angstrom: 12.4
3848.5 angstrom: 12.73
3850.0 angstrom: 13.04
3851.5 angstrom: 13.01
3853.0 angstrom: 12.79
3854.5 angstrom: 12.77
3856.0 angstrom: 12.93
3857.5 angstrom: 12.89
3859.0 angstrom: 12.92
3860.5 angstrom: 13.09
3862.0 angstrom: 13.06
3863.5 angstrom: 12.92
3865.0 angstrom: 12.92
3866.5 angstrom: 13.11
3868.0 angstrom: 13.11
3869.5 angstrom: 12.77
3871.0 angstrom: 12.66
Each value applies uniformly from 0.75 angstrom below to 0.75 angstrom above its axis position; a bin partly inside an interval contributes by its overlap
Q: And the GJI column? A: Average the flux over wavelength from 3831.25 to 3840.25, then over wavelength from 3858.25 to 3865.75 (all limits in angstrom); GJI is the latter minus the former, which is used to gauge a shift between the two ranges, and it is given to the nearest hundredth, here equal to 0.76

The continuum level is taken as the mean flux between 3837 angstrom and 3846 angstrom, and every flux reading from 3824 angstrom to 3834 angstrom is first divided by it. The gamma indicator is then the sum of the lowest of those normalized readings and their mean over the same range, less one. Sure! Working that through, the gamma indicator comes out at 1.04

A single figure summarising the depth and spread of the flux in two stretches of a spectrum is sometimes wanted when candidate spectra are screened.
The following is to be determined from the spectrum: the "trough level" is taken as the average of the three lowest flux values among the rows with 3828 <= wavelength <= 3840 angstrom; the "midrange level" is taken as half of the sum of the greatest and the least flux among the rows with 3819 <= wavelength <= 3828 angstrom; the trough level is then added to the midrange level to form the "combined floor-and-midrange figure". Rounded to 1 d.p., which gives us 25.0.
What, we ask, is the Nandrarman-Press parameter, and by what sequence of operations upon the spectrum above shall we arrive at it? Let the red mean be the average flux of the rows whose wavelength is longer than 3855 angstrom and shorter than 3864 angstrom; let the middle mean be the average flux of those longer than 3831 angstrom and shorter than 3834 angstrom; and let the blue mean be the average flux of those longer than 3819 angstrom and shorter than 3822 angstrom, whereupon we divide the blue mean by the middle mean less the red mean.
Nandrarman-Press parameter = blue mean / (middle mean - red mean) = -18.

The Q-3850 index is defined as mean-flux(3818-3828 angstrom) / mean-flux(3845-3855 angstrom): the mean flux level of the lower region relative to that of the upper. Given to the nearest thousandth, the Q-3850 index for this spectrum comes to 0.995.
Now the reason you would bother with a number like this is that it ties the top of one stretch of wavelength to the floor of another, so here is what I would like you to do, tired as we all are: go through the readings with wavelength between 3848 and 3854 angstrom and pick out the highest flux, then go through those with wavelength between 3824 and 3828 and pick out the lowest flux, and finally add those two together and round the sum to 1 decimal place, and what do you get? 25.5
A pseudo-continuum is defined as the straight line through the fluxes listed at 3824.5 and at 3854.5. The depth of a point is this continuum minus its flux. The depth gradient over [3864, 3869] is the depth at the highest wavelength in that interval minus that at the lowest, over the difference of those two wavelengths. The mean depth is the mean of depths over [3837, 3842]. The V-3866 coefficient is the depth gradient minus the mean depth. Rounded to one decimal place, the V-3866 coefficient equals -1.0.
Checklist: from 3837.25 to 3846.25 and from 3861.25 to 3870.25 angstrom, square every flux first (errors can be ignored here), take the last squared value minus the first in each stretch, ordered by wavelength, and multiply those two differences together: -44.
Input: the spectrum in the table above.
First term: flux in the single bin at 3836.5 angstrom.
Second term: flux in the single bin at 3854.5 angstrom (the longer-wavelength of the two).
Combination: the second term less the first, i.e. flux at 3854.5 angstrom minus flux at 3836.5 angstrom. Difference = 0.53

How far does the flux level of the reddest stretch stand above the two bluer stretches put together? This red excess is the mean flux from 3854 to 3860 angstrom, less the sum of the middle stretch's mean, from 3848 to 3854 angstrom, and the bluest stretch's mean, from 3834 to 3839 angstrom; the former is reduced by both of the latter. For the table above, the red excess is -12.2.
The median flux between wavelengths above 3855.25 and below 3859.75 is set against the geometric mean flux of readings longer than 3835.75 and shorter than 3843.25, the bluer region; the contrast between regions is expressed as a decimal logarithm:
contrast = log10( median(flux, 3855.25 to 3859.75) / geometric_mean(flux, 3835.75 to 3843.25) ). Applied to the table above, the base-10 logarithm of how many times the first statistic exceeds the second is 0.028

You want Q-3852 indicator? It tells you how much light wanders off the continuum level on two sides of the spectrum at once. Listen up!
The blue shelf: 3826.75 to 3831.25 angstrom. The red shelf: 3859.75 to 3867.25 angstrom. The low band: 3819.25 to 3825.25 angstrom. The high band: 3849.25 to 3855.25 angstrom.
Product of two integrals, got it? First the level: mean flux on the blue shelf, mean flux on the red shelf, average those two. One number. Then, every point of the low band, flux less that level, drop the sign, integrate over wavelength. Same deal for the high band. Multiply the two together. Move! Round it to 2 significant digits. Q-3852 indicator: 2.0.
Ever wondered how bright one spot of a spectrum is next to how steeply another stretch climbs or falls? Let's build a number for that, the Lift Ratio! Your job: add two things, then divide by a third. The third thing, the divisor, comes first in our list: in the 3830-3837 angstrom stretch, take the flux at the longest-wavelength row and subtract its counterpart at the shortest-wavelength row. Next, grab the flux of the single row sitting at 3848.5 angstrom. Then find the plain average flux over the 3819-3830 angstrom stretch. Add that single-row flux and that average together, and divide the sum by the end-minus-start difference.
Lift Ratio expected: -282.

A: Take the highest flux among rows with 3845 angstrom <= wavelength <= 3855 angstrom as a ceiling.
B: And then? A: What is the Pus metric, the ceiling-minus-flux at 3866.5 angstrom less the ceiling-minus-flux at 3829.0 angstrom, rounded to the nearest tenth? -0.7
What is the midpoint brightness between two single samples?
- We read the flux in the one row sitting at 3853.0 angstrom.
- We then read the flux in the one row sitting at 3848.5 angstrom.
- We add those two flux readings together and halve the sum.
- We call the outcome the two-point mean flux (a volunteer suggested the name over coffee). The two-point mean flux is 12.8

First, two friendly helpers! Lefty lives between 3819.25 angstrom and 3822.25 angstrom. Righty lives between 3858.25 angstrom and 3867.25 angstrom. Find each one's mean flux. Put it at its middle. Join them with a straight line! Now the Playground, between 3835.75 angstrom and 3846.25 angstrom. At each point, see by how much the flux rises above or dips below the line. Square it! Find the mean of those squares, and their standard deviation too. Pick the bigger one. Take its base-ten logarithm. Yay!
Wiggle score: -0.56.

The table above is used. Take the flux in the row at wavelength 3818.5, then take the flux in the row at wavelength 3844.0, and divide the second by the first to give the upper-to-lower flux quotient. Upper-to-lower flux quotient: 0.99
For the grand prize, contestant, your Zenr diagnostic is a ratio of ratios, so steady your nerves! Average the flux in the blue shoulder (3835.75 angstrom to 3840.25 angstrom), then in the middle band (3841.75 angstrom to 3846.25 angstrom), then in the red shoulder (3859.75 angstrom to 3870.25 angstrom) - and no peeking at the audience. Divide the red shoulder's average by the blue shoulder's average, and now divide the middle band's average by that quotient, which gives 11.5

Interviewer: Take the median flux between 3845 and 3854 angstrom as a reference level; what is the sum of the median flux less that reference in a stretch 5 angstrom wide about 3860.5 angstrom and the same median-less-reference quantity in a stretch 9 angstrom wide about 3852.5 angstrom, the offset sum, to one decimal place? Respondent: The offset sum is 0.4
